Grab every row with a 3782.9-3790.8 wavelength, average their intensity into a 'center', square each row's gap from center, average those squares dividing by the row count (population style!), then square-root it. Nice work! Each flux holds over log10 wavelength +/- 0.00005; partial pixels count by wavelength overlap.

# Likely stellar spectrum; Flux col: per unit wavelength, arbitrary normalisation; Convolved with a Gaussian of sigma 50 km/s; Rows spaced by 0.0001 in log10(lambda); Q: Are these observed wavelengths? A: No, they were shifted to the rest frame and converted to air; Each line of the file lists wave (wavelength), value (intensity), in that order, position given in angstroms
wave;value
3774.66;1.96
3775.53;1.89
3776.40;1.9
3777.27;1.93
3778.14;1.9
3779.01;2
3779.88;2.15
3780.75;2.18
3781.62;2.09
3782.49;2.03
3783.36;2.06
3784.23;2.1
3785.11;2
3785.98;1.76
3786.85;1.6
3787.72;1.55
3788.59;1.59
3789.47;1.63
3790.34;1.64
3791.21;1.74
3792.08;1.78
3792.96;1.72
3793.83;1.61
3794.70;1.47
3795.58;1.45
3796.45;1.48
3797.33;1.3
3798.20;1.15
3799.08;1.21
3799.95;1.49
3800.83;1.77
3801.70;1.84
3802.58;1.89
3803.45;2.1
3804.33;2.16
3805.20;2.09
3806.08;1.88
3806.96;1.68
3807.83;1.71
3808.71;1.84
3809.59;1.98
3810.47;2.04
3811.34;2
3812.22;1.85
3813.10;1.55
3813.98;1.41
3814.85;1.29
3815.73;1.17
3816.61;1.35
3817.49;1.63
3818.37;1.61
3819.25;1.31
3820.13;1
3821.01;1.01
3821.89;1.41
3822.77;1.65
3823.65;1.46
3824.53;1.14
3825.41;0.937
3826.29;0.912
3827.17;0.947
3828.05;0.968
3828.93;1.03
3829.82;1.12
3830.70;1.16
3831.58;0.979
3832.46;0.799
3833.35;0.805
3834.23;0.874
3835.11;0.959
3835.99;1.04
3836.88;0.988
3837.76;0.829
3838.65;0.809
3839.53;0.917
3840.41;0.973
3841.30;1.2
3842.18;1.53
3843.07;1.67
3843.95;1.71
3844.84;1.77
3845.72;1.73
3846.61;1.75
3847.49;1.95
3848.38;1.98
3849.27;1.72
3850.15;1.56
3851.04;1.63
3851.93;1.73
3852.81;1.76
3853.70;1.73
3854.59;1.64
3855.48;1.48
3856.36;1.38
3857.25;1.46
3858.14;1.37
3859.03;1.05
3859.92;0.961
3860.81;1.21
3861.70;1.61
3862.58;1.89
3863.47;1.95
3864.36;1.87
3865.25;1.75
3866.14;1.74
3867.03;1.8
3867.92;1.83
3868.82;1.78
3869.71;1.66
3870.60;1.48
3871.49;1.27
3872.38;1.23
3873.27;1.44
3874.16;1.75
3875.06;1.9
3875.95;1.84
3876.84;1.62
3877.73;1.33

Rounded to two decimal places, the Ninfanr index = 0.21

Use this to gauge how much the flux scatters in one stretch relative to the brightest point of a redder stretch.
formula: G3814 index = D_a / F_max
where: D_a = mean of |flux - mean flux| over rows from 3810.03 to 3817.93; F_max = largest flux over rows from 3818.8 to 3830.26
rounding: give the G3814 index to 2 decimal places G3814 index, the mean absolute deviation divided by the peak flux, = 0.16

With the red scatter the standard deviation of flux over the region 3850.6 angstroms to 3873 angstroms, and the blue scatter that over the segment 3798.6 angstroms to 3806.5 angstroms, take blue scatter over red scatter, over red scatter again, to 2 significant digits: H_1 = 4.2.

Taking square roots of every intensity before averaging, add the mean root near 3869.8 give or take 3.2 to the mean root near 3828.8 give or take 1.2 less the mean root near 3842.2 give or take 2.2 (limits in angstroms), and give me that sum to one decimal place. 1.1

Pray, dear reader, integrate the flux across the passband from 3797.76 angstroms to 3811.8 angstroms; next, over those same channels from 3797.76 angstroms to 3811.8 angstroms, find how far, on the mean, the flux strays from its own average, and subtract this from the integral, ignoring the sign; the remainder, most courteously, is 25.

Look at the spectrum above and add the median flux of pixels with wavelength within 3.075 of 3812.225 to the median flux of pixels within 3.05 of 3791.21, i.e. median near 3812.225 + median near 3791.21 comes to 3.49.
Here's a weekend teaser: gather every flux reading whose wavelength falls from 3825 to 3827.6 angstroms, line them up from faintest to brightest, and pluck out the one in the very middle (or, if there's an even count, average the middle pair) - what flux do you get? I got 0.94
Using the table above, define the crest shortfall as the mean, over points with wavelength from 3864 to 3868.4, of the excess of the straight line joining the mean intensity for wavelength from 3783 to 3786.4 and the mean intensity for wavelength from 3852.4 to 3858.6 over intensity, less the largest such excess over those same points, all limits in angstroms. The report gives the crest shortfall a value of -0.06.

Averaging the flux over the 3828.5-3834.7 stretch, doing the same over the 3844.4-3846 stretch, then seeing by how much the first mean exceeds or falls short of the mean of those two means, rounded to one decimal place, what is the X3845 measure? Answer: -0.4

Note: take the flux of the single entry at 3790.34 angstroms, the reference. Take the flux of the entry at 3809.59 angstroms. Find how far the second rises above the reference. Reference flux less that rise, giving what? 1.30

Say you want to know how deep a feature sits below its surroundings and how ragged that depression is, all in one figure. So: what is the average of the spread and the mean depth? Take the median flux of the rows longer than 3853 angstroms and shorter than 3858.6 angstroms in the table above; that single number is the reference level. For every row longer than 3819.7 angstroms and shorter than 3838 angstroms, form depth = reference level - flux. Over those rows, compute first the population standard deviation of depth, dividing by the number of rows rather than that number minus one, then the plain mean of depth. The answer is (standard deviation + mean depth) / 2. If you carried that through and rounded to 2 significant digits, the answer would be 0.32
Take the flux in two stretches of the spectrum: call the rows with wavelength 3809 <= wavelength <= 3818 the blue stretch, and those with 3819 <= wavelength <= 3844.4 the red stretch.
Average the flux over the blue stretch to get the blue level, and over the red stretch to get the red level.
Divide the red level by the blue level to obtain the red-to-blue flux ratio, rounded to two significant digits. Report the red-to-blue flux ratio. 0.68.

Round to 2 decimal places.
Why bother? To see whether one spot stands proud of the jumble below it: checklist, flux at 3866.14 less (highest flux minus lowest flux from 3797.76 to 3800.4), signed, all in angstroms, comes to 1.40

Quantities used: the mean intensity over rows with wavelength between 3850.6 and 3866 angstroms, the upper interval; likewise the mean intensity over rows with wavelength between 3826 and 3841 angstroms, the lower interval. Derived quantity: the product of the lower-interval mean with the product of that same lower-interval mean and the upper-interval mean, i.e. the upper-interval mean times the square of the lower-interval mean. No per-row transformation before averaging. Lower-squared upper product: 1.4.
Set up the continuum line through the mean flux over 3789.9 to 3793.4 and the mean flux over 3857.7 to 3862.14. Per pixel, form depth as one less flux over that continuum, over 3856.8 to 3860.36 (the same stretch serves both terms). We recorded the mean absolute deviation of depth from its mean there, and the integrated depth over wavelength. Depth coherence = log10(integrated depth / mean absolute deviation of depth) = -0.14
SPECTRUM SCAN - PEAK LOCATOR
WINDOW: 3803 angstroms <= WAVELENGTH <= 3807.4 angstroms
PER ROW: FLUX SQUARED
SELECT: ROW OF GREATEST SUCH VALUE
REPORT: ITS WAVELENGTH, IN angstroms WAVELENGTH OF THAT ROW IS 3804.33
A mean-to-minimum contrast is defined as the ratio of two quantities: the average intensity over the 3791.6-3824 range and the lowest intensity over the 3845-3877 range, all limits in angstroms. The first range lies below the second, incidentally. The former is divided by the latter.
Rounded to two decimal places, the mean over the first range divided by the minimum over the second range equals 1.67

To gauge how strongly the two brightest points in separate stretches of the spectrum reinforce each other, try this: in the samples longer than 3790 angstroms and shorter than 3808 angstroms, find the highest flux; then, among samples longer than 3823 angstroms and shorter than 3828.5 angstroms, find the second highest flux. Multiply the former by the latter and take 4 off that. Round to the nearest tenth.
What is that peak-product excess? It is -1.5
